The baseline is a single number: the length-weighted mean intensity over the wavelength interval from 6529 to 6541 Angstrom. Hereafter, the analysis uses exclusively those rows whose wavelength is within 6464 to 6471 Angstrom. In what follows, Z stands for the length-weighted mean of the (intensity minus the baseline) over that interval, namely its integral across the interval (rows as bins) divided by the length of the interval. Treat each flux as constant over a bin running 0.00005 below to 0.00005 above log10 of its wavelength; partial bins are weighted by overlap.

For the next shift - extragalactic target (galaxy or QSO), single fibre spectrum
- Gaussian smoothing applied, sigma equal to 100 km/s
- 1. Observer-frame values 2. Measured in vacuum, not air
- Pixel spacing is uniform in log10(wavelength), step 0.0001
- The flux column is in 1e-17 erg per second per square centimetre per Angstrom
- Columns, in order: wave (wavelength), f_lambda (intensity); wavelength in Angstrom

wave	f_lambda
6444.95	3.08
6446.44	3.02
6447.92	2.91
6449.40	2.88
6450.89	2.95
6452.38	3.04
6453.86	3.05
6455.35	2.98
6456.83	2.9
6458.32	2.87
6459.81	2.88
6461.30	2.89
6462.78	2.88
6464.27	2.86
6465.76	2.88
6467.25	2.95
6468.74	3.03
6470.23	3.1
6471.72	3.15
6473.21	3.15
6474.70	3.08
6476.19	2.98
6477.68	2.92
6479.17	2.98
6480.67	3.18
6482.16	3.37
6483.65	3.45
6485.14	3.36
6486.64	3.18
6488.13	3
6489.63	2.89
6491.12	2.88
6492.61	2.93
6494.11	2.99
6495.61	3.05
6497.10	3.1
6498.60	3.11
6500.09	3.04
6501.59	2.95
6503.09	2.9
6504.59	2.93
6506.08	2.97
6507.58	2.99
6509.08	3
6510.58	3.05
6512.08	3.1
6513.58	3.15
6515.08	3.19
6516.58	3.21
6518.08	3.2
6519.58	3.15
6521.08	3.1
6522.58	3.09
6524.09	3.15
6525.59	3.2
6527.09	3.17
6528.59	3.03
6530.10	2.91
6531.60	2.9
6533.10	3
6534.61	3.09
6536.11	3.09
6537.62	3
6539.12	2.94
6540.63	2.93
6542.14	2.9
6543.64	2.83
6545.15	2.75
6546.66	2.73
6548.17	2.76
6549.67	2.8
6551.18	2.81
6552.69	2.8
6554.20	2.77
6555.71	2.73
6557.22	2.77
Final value -0.01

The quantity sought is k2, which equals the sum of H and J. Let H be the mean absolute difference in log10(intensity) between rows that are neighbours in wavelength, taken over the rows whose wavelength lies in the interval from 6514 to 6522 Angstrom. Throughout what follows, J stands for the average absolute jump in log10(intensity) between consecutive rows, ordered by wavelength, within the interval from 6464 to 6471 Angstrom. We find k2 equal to 0.0132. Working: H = 0.004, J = 0.009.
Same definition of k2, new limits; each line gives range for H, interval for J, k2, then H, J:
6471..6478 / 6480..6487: 0.0259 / 0.008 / 0.018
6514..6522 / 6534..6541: 0.0102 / 0.004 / 0.006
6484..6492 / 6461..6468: 0.0212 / 0.017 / 0.004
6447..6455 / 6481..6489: 0.0251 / 0.007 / 0.018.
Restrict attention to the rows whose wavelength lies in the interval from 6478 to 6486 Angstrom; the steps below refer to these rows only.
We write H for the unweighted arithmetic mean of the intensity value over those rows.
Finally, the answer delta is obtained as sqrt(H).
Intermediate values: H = 3.3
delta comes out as 1.81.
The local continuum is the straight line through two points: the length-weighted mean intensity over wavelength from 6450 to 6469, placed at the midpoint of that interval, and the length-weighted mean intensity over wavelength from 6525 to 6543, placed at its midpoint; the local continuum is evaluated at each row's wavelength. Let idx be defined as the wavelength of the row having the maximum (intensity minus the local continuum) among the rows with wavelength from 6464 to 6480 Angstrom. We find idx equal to 6471.72 Angstrom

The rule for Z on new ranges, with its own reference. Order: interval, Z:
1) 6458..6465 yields -0.11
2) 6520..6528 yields 0.16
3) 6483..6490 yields 0.20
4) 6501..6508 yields -0.04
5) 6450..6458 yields -0.01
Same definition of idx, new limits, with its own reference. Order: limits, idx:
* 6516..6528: 6516.58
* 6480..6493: 6483.65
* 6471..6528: 6483.65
